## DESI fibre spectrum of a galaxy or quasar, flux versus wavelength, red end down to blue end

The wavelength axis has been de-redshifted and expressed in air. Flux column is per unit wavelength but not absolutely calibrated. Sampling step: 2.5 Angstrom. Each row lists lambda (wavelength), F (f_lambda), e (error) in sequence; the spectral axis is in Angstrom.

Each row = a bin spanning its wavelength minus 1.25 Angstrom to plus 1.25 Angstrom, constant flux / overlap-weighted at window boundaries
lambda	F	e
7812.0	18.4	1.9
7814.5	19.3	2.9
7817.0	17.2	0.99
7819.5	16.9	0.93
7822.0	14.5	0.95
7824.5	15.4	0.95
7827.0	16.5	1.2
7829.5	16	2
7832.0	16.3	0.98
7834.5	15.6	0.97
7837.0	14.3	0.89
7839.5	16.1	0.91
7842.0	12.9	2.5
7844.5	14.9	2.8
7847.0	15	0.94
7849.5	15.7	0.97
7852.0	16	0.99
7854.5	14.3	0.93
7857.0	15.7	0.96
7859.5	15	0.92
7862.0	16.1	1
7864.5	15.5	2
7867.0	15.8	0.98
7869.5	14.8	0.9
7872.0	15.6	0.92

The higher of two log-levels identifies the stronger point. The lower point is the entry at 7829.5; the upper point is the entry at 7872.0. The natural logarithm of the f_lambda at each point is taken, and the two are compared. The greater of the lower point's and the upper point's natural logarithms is 2.77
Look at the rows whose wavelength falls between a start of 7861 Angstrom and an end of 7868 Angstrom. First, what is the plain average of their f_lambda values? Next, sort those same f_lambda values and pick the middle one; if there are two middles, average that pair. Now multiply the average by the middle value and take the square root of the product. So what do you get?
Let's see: 15.8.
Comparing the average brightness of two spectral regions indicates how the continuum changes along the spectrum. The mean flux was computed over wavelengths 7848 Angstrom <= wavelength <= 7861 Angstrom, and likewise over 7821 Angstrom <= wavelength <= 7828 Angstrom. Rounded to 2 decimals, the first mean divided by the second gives 0.99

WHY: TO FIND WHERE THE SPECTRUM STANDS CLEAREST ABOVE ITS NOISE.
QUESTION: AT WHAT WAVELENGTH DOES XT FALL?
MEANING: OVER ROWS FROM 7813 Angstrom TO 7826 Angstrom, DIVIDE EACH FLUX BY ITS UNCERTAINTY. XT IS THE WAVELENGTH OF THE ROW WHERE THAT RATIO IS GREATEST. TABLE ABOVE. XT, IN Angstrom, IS 7819.5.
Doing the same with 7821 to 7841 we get 7839.5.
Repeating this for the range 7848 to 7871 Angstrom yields 7869.5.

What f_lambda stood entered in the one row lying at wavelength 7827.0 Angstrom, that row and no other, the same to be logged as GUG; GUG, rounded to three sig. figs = 16.5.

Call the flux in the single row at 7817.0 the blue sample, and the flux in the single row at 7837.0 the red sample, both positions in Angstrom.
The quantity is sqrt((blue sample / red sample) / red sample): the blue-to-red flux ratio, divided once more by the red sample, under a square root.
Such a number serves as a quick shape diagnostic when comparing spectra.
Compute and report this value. 0.290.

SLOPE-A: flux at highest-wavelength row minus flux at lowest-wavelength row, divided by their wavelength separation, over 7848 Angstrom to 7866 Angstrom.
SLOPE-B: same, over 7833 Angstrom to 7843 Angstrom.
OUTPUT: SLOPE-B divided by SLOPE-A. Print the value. 27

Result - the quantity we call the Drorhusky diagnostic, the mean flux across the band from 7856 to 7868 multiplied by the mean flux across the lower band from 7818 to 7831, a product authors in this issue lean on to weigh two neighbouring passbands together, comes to 248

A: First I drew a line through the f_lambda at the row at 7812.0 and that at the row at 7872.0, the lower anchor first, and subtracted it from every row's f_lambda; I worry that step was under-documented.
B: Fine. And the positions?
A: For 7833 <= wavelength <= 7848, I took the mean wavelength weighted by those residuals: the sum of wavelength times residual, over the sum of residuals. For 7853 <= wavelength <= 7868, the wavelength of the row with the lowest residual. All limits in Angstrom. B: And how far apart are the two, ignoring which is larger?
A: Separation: 13.7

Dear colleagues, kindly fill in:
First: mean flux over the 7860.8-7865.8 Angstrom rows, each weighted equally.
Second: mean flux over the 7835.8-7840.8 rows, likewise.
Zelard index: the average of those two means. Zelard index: 15.5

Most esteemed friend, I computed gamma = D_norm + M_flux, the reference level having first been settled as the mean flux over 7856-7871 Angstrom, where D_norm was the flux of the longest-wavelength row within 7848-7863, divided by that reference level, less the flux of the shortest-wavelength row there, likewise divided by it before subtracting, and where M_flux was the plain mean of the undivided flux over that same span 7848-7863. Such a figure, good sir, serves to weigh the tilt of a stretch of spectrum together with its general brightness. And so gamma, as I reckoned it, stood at 15.5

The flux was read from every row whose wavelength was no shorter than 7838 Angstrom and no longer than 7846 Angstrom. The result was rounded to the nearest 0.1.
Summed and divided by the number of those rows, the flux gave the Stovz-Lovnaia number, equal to 14.6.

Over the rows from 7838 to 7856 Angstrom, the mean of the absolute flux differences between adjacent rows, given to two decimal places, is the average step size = 1.33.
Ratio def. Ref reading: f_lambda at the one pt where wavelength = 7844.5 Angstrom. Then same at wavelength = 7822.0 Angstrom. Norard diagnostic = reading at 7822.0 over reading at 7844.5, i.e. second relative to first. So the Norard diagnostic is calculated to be 0.97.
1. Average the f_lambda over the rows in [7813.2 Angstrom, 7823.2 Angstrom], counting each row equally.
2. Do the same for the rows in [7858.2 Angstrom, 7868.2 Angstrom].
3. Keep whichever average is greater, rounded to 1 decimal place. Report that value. 17.0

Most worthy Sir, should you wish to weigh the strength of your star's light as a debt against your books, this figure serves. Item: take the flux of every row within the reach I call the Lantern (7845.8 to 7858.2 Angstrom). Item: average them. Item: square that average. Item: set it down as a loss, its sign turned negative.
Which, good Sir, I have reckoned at -235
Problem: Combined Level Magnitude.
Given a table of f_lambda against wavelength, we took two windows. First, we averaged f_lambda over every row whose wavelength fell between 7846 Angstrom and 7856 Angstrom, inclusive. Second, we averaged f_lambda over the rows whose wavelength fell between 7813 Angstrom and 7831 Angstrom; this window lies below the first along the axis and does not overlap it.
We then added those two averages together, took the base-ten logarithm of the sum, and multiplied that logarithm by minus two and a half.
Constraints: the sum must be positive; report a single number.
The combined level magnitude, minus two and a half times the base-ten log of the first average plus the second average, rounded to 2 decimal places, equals -3.76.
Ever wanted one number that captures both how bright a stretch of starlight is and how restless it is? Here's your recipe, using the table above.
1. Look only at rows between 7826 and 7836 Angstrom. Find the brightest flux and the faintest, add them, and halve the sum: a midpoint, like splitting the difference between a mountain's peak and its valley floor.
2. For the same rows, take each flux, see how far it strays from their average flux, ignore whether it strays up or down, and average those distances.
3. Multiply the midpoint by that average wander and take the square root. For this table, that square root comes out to 2.2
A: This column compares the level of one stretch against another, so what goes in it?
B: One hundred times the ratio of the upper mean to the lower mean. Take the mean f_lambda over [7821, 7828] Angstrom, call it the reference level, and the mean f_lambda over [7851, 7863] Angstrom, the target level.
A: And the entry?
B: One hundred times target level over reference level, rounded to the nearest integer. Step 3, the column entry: 100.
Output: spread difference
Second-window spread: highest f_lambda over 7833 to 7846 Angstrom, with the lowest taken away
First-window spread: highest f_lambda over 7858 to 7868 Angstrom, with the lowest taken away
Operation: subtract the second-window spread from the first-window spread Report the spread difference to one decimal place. -2.1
